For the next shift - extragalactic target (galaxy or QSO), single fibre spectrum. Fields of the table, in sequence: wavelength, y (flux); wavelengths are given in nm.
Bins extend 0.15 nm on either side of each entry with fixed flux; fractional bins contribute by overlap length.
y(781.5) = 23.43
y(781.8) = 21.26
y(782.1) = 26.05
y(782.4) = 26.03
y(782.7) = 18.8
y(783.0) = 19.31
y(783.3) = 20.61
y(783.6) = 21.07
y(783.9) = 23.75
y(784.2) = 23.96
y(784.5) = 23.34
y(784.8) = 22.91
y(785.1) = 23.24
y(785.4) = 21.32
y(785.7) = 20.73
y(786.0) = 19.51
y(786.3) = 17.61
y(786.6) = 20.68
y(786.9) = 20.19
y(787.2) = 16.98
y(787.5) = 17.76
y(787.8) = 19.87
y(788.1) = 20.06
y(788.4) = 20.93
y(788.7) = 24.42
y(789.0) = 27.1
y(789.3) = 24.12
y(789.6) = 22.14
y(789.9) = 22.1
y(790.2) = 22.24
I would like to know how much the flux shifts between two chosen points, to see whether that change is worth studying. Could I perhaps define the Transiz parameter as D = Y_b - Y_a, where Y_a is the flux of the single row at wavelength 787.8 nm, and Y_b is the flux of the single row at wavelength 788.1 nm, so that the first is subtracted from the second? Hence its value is 0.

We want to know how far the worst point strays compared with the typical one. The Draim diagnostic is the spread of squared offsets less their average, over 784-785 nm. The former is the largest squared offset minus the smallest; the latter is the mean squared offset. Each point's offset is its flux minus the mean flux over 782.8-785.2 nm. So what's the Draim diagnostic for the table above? 1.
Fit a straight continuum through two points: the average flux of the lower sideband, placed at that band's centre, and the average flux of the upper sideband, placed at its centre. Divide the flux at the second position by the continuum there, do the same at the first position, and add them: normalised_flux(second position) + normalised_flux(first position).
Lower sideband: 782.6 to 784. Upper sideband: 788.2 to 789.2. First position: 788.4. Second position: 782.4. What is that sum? 2.17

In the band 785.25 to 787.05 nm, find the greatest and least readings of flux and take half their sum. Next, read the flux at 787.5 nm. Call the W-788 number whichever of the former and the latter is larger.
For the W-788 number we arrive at 19.5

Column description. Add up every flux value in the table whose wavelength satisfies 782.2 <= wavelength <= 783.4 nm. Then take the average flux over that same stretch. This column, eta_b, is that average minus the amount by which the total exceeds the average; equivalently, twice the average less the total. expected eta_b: -42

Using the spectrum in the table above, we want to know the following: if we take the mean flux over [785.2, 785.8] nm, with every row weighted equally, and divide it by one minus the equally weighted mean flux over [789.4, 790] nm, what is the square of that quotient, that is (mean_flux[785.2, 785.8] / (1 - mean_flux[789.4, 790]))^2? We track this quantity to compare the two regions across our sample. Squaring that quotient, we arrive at 0.99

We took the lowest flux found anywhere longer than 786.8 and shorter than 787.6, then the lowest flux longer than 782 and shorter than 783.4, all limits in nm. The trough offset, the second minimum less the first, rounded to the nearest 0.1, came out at 1.8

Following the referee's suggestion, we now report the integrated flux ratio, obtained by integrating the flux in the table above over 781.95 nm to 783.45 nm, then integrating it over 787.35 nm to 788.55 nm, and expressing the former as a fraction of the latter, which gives 1.4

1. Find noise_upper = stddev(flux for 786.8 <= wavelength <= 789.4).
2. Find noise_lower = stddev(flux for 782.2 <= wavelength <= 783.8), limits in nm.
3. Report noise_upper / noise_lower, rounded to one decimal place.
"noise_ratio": 1.2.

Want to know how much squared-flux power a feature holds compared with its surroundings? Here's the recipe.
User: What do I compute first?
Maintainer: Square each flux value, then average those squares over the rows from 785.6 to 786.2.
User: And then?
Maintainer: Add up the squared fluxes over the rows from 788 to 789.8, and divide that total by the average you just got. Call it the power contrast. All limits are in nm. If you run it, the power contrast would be 8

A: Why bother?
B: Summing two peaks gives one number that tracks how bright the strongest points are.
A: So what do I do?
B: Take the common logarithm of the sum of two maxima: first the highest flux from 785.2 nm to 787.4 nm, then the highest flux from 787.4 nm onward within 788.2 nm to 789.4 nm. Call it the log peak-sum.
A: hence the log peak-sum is 1.69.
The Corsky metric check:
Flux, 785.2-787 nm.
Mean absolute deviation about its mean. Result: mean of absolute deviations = 1.0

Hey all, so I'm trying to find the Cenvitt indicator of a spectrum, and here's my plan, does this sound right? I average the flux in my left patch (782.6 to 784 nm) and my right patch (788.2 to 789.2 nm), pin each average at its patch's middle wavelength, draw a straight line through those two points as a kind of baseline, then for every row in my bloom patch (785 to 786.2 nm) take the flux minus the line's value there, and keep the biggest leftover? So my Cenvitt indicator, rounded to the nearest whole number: 1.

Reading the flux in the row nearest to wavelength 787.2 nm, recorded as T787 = 16.98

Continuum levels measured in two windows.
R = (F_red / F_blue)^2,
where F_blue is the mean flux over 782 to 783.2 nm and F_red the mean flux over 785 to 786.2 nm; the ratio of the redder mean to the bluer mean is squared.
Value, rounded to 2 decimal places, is 0.88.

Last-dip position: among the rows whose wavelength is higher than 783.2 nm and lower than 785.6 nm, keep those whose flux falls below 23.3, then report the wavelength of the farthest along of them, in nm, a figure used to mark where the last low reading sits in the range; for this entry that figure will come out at 785.4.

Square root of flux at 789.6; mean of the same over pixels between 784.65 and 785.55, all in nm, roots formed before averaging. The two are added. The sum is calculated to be 9.45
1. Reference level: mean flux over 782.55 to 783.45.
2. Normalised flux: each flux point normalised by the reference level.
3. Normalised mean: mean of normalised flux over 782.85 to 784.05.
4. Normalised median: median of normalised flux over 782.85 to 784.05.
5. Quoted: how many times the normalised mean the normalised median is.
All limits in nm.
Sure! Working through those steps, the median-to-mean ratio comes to 0.98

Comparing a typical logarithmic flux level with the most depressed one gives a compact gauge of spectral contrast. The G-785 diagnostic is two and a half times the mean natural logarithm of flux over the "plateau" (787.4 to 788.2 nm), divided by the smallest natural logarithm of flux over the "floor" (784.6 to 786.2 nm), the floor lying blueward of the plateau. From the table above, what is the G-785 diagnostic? 2.49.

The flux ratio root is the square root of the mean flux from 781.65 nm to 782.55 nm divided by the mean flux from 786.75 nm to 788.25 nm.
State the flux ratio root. 1.14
